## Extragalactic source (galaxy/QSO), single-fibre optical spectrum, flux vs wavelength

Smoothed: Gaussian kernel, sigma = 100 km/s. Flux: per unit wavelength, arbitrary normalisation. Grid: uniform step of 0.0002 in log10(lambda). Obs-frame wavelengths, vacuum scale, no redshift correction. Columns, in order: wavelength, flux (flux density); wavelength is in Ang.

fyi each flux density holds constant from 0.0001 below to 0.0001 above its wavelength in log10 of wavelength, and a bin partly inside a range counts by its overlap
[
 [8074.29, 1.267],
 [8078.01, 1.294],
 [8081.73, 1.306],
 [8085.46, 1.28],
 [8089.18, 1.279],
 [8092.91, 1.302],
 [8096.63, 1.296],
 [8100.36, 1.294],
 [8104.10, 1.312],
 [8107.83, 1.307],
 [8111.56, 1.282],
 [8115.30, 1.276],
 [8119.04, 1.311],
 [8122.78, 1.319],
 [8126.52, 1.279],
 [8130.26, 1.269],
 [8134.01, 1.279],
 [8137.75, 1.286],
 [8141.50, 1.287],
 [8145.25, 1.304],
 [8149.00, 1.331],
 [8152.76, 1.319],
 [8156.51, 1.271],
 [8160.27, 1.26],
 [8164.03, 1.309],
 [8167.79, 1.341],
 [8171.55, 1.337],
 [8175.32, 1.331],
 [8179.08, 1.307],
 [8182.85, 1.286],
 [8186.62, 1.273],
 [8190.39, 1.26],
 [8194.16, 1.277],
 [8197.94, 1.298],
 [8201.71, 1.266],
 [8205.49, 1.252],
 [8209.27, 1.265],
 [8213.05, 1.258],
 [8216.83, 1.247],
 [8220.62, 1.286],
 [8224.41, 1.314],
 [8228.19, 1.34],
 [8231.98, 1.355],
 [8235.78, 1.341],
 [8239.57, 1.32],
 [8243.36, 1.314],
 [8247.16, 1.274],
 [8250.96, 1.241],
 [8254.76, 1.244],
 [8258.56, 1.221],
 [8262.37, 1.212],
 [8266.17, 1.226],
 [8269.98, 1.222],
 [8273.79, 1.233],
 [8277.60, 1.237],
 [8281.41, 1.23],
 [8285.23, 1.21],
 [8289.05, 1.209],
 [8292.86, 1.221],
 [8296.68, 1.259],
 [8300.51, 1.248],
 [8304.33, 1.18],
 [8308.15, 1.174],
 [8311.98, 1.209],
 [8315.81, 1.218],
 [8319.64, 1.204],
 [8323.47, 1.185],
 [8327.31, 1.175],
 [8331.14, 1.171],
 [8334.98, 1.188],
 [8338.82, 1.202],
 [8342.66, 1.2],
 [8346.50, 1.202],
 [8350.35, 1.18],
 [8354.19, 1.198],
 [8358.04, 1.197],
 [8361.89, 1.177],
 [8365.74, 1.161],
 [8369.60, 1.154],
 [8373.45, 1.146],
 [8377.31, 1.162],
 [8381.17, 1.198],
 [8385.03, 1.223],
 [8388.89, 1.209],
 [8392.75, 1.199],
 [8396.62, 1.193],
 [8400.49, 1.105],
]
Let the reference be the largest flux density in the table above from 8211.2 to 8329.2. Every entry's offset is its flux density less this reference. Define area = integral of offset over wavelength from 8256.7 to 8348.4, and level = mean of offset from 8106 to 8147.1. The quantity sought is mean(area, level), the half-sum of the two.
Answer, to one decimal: -6.7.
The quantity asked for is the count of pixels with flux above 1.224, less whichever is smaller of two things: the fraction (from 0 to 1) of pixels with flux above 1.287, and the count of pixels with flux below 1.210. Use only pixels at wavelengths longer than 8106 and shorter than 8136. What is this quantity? 8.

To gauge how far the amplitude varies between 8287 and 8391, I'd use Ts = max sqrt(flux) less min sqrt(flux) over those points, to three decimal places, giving 0.052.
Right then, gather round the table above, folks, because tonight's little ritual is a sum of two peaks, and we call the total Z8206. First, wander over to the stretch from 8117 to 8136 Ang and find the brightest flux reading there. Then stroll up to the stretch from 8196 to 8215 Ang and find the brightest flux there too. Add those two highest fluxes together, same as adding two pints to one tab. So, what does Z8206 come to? 2.62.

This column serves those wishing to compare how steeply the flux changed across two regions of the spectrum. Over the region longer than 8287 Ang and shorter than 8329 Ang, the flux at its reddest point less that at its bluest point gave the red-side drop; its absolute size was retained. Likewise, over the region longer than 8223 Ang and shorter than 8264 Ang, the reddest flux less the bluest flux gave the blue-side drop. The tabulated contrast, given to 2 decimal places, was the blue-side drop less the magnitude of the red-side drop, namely -0.14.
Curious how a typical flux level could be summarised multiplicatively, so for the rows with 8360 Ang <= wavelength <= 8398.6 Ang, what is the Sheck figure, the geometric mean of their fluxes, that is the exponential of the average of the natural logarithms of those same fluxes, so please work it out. 1.18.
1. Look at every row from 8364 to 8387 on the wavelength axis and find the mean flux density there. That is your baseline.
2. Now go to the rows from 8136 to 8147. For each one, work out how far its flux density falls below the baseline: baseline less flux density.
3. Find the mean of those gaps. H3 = -0.12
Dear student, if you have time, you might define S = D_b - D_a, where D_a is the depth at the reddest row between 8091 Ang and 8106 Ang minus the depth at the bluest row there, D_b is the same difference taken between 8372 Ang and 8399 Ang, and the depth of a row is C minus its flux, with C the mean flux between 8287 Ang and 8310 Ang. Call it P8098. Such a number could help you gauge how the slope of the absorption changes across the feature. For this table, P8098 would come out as -0.04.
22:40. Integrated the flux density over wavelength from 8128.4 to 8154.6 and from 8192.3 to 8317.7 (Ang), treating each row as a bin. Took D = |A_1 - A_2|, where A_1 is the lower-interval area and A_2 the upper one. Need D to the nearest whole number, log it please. 123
